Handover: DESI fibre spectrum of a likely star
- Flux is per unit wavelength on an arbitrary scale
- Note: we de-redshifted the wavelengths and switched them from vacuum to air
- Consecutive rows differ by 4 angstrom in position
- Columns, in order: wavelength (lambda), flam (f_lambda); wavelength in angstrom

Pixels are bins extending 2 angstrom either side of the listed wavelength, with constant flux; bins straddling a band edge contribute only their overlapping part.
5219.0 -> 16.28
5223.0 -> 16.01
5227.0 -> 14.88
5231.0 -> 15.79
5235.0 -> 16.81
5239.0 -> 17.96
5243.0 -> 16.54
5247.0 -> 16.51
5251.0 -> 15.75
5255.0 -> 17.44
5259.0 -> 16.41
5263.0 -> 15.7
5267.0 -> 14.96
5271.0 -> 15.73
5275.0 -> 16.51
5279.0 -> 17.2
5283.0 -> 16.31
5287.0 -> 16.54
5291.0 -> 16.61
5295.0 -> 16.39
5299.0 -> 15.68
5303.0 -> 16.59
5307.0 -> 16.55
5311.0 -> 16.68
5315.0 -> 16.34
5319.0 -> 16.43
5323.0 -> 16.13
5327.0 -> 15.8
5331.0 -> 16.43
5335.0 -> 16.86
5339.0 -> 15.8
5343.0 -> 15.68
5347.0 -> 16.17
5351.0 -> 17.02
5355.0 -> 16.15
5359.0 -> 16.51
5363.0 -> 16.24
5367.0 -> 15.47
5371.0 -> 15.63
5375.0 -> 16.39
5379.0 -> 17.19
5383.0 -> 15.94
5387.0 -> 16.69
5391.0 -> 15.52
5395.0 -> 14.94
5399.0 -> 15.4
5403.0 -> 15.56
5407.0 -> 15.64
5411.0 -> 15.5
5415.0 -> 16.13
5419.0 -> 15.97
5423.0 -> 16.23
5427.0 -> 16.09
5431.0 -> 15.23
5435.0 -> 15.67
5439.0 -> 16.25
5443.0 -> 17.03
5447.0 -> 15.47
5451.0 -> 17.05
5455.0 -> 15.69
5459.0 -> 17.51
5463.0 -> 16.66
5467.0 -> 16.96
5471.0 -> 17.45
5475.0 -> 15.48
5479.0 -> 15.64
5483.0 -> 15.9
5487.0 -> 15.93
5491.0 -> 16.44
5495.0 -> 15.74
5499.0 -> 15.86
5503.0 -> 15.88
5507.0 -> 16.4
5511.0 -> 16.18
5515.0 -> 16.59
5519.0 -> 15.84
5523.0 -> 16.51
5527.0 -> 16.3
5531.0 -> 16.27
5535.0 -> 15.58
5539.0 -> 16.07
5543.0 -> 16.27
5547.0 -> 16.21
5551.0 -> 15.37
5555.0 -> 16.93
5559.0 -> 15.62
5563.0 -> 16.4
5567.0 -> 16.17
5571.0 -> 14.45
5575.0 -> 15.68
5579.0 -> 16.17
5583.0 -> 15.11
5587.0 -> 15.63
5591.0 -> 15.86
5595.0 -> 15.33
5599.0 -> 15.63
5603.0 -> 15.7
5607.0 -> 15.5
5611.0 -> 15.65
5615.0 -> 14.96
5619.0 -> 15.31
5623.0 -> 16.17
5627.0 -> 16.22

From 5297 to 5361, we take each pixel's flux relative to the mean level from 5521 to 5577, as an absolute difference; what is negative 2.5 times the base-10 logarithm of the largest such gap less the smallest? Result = 0.1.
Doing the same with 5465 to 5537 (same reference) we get -0.4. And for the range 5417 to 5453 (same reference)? 0.0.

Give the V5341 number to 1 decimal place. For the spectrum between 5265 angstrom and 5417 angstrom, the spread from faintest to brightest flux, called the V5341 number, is 2.3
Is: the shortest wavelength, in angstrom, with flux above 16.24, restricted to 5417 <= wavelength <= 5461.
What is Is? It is 5439.0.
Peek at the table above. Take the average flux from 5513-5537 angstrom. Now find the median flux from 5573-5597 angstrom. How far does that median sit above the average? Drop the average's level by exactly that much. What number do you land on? 16.7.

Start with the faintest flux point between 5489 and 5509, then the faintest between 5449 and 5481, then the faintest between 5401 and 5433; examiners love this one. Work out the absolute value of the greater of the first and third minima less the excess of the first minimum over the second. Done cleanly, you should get 15.5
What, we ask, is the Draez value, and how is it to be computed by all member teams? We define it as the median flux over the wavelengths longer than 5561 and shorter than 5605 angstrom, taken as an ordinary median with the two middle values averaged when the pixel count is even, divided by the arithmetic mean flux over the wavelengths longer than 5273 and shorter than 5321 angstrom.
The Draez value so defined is 0.95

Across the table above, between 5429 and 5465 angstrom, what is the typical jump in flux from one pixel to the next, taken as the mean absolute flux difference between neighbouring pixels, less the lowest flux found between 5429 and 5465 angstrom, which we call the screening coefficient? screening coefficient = -14.1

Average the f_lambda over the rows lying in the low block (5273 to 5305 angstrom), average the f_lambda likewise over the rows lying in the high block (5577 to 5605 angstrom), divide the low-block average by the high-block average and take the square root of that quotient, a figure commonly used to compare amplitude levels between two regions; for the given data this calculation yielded 1.03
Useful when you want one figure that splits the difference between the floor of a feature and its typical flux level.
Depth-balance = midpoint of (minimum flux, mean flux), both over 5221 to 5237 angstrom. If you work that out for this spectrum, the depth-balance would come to 15.4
